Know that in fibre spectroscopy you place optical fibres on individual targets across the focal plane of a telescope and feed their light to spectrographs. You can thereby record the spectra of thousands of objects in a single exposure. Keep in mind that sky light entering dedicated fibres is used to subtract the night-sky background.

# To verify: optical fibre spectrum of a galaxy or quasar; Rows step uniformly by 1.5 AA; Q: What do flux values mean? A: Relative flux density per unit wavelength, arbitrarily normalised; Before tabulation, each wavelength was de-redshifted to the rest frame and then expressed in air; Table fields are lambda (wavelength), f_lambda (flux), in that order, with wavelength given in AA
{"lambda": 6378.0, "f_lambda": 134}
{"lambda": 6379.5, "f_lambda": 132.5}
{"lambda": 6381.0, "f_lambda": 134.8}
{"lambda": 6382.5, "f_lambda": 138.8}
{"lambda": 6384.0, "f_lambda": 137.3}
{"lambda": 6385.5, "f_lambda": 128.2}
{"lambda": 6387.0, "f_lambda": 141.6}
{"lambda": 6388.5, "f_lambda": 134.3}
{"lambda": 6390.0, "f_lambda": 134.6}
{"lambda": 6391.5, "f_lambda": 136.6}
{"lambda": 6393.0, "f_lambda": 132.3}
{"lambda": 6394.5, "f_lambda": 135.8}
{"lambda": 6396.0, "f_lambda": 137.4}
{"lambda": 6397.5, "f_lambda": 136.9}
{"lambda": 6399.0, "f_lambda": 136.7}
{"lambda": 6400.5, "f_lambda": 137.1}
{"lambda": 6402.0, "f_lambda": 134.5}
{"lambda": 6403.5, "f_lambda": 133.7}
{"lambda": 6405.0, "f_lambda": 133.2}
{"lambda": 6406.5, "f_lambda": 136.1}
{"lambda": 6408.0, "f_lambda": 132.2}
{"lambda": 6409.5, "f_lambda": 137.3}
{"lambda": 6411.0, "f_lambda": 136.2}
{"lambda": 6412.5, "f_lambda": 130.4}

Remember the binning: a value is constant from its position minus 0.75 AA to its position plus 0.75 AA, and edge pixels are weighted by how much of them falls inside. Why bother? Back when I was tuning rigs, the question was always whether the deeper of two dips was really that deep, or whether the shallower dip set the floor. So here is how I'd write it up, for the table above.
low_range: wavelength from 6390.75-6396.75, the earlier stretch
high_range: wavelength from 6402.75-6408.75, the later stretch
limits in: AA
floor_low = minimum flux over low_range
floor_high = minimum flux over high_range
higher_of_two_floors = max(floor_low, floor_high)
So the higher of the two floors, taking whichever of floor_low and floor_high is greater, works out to 132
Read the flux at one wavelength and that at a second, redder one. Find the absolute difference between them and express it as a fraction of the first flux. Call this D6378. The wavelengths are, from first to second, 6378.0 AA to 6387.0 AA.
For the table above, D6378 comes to 0.06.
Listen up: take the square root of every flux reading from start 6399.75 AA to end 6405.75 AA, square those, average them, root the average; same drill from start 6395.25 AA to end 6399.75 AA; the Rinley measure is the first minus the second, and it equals -0.10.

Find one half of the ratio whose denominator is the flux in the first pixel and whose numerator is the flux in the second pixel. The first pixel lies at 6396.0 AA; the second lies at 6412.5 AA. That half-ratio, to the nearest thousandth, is 0.475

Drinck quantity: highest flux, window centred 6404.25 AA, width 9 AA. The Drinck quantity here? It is 137.1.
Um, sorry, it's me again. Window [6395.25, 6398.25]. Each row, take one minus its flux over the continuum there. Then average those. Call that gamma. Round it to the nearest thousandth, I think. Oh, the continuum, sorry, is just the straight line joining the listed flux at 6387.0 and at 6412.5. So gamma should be 0.001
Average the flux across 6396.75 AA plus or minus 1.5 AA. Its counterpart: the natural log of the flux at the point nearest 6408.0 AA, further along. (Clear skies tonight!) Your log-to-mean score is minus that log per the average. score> -0.0356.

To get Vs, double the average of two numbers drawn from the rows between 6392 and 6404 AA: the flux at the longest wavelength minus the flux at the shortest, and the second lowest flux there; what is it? 135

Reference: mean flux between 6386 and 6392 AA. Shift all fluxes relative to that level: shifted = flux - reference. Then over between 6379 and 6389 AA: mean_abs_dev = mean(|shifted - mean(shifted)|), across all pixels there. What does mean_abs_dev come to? 3.3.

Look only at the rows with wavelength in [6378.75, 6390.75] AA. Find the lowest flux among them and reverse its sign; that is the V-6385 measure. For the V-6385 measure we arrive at -128.2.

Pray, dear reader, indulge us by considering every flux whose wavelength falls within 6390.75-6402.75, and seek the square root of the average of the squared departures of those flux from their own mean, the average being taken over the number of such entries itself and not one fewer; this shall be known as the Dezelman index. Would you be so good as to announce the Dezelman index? 1.61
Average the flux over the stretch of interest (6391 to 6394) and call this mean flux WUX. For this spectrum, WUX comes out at 134.4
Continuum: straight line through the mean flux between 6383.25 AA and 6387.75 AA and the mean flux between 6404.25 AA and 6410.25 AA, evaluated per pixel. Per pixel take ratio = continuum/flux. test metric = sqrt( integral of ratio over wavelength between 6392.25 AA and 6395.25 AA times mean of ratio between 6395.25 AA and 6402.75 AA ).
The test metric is 1.7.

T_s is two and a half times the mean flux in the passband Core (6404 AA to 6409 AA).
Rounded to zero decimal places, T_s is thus 335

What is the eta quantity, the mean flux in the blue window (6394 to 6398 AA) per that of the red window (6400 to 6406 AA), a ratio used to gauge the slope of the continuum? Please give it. 1.02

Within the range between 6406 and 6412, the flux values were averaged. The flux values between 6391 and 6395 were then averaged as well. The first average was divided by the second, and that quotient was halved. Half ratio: 0.502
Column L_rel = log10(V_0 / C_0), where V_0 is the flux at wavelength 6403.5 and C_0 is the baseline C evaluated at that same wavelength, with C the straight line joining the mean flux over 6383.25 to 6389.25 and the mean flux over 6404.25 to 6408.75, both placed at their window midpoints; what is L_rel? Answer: -0.001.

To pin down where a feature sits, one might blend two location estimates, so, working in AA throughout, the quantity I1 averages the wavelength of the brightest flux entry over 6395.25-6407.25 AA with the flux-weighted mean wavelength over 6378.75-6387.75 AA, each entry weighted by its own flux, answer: 6389.6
